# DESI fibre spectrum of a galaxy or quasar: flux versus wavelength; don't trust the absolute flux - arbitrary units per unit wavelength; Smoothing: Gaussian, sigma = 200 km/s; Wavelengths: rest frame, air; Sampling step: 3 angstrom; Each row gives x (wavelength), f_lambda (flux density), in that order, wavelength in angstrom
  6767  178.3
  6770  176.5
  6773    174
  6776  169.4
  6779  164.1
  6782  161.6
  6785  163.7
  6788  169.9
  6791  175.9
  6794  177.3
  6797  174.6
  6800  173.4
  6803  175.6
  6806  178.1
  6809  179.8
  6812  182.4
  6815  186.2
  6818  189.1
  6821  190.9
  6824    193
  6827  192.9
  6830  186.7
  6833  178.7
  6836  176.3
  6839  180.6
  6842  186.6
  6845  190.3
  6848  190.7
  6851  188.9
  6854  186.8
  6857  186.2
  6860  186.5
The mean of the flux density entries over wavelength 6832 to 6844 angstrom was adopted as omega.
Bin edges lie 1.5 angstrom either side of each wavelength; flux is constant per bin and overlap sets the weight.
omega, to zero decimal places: 181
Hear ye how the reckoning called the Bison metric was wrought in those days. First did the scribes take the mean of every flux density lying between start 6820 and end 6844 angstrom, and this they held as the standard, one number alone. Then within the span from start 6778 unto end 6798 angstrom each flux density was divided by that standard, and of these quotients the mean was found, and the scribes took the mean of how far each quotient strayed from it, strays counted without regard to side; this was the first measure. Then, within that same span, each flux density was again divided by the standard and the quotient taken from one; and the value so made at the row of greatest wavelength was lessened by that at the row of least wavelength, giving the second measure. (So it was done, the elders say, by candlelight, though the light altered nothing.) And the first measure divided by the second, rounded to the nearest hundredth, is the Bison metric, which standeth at -0.53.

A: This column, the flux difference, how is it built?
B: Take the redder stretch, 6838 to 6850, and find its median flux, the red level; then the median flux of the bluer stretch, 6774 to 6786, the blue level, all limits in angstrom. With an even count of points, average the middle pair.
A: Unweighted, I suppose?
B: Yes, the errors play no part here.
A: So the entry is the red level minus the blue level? 25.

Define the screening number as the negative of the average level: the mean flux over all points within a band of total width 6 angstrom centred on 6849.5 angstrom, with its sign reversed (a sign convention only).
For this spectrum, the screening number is -190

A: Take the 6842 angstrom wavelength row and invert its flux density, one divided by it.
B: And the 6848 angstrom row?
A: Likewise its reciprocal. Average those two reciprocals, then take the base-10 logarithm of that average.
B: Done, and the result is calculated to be -2.28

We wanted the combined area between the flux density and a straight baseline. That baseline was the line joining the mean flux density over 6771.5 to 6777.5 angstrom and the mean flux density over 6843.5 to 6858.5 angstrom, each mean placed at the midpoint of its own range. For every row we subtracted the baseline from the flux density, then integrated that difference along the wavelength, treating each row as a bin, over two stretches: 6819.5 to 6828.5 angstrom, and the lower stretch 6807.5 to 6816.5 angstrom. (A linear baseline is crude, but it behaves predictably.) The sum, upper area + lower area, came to 112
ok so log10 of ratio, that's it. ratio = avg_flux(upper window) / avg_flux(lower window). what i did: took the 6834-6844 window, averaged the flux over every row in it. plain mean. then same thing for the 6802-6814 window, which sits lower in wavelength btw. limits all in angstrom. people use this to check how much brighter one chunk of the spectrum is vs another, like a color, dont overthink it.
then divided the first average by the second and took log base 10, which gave 0.005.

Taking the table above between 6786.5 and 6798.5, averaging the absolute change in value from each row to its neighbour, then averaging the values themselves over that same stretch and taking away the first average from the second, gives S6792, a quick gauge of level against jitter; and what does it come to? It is 171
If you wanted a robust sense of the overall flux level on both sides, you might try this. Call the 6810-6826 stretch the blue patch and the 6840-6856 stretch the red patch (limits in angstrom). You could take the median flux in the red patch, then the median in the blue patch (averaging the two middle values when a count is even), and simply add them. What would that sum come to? 378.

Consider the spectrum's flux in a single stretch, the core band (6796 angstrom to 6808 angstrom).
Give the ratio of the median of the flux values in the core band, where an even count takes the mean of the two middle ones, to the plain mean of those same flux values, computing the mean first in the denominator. 1.00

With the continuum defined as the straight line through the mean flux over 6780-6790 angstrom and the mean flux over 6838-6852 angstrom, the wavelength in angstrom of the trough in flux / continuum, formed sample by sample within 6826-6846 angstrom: 6836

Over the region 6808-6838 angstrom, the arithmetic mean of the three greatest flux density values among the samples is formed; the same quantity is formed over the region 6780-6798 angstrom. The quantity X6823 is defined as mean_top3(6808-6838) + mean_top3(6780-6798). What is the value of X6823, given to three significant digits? 368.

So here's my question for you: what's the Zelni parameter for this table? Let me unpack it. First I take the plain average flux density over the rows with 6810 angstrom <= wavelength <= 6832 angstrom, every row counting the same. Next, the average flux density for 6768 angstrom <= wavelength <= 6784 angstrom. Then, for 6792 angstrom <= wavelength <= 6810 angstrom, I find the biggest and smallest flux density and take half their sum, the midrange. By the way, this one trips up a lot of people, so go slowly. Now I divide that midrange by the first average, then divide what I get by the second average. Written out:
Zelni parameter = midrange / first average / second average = 0.0055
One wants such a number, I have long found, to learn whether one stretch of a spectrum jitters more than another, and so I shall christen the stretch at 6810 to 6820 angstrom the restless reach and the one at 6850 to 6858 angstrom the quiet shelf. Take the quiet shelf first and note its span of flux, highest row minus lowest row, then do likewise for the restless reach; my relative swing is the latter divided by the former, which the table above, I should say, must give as 2.5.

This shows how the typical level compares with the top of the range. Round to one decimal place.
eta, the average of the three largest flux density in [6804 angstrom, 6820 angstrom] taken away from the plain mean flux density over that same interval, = -2.8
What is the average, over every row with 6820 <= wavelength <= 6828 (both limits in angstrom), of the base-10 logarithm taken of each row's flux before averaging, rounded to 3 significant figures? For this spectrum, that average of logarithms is 2.28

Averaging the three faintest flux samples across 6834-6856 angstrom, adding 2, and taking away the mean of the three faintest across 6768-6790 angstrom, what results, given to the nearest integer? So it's 20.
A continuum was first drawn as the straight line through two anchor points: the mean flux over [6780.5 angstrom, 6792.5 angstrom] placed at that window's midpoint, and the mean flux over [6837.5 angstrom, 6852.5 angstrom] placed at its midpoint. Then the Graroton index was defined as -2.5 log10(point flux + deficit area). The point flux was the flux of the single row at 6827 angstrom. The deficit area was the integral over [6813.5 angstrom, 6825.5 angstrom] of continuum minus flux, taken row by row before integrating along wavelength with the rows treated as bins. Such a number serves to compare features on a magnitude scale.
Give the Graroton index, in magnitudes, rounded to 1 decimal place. -4.5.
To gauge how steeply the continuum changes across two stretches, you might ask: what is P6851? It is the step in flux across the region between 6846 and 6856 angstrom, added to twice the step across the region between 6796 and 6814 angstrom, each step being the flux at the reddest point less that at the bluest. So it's 12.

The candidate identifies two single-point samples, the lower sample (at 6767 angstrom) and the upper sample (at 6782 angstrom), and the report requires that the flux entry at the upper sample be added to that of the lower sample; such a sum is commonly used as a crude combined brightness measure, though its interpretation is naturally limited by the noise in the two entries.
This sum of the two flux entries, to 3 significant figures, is 340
